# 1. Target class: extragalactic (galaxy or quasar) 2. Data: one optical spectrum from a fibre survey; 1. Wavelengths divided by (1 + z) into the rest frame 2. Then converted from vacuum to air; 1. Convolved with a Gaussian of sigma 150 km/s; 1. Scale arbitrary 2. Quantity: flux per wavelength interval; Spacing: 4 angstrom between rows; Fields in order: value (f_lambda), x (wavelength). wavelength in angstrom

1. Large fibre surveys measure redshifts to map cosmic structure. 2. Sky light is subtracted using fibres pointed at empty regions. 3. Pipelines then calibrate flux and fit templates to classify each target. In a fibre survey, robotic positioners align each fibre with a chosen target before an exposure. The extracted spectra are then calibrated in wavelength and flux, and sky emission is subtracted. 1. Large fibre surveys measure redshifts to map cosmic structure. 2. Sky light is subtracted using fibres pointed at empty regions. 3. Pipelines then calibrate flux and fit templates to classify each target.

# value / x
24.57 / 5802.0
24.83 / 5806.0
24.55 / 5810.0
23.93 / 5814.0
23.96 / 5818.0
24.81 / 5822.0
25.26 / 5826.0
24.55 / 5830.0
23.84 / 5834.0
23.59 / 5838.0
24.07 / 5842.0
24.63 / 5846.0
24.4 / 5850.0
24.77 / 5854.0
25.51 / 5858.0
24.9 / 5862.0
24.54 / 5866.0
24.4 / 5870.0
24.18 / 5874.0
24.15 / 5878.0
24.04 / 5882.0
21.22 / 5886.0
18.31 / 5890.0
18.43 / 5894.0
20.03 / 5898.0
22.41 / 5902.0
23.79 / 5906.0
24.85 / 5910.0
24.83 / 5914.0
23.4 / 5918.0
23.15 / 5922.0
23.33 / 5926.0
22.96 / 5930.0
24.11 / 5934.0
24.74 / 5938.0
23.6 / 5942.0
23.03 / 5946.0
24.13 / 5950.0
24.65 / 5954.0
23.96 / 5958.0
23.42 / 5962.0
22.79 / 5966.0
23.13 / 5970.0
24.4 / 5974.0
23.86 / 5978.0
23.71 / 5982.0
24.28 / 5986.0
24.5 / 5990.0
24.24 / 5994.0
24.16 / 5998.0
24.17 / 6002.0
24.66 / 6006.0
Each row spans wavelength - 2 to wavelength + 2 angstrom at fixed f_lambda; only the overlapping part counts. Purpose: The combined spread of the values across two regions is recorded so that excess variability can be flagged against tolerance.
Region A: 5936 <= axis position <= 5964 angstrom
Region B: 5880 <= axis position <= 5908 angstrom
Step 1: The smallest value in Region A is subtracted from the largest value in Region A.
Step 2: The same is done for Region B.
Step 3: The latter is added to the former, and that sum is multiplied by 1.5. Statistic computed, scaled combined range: 11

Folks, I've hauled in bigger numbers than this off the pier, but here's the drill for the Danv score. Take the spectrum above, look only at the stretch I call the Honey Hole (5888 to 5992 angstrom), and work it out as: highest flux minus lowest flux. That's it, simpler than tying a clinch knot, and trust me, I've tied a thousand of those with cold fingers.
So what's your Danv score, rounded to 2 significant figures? 6.5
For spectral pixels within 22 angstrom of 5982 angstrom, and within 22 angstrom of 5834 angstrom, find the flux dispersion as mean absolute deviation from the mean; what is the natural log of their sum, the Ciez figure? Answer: -0.13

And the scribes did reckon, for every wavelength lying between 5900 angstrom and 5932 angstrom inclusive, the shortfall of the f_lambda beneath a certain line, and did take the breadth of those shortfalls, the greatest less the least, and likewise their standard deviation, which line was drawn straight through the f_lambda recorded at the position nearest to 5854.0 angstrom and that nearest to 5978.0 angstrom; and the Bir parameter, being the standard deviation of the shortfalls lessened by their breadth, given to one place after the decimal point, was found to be -1.7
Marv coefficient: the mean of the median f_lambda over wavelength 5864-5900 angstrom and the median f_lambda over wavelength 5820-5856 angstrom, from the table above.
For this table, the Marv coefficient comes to 24.3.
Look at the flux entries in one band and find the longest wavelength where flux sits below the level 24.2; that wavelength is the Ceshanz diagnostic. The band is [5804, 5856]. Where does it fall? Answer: 5842.0 angstrom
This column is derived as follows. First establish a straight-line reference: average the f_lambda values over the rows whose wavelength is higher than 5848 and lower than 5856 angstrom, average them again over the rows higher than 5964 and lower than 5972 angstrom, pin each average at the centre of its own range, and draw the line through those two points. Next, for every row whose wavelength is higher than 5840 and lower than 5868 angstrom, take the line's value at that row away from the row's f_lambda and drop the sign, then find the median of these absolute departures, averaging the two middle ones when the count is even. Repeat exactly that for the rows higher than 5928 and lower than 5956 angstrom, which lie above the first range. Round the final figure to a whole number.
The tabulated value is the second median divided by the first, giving 3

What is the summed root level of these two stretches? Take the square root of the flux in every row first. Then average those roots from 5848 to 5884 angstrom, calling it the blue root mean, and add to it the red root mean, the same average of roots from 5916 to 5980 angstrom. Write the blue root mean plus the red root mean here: 9.82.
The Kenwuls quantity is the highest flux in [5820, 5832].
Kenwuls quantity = 25.26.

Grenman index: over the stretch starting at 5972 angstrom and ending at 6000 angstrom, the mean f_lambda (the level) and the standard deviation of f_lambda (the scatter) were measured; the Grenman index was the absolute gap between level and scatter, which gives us 23.9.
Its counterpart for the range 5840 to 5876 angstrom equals 24.2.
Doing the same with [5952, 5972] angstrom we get 22.9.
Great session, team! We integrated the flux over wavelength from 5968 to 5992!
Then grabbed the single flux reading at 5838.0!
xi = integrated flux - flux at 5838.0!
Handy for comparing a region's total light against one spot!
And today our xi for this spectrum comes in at 552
